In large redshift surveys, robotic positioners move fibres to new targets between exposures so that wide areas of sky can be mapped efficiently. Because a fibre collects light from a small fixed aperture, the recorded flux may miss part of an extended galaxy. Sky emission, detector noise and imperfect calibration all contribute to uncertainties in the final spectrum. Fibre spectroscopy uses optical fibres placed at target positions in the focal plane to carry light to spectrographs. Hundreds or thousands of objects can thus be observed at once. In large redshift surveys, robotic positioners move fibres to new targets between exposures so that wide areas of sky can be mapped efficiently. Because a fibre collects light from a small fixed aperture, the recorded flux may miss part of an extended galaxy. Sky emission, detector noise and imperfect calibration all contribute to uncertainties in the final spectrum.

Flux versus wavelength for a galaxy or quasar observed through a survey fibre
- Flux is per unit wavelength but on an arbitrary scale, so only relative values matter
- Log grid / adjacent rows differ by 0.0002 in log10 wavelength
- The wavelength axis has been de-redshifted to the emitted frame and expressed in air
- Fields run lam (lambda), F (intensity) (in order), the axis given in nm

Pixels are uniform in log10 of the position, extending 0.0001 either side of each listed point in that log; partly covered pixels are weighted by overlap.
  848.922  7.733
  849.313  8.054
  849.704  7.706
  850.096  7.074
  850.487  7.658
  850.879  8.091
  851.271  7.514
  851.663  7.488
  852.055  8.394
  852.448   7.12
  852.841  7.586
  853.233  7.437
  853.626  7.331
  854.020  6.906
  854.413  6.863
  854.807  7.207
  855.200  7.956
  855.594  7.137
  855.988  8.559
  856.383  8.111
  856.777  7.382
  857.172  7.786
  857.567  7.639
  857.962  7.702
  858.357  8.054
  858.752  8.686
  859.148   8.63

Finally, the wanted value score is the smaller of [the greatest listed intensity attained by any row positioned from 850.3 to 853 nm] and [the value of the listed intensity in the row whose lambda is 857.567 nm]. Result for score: 7.64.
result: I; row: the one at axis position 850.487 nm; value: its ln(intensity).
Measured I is 2.04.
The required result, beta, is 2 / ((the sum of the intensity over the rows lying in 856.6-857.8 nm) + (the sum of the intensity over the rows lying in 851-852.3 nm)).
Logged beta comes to 0.0433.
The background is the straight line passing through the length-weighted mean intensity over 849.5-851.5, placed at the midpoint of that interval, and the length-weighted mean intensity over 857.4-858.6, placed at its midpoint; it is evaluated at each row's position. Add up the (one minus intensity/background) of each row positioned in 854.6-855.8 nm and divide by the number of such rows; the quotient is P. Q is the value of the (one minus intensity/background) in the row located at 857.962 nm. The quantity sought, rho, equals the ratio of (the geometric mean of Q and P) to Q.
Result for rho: 1.5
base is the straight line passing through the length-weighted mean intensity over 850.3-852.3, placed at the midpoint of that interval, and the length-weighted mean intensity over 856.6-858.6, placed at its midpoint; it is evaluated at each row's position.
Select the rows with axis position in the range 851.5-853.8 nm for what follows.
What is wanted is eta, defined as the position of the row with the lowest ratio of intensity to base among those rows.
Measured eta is 852.448 nm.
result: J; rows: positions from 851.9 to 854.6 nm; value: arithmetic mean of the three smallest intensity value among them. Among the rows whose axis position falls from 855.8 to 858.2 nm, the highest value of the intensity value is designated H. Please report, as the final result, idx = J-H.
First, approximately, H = 8.559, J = 6.96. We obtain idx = -1.6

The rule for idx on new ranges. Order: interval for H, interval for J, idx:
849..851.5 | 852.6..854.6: -1.1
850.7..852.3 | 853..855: -1.4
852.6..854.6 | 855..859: -0.2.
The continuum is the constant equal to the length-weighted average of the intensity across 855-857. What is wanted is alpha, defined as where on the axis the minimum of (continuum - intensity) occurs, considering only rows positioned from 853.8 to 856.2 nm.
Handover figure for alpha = 855.988 nm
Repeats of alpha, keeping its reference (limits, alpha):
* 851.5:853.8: 852.055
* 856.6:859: 858.752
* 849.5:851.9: 850.879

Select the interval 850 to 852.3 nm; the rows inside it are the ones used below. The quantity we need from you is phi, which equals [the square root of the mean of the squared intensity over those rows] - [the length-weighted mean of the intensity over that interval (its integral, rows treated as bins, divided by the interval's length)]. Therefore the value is -0.004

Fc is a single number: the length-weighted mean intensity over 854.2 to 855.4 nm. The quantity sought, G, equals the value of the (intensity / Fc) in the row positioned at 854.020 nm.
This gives 0.941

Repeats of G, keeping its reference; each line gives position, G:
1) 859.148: 1.176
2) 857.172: 1.061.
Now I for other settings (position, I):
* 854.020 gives 1.93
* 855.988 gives 2.15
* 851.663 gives 2.01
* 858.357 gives 2.09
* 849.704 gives 2.04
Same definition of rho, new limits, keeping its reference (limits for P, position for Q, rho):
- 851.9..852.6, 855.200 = -0.7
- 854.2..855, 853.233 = 1.7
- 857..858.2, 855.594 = 0.4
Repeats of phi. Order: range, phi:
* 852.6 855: 0.008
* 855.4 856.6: 0.030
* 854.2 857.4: 0.022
